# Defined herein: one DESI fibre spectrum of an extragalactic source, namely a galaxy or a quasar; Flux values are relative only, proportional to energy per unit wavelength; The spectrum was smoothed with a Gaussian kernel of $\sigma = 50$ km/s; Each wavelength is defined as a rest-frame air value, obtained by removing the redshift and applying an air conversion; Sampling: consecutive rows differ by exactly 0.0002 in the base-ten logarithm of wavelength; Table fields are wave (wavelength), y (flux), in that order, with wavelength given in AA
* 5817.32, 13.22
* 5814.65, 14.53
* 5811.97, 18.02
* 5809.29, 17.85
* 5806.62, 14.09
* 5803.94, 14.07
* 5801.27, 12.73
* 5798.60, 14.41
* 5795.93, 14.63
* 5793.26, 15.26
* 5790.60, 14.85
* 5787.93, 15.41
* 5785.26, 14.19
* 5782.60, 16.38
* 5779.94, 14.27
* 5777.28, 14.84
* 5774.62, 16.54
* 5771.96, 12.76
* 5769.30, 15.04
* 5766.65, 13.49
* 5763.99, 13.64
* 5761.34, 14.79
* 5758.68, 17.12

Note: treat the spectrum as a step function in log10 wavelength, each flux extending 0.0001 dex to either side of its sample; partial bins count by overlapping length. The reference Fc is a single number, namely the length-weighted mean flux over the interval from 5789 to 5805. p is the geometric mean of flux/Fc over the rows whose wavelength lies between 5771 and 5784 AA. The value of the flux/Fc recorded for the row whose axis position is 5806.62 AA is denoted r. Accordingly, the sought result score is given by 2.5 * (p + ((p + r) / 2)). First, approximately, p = 1.04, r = 0.98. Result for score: 5.1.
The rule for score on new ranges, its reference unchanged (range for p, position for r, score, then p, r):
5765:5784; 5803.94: 5.1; 1.02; 0.98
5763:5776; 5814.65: 5.0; 0.99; 1.01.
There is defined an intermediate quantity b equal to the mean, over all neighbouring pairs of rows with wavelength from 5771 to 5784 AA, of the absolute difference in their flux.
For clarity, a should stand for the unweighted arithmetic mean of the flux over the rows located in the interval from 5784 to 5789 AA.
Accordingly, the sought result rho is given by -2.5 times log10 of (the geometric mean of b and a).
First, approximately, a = 14.8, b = 2.0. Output -1.8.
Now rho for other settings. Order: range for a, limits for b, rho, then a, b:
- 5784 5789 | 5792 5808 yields -1.3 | 14.8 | 0.8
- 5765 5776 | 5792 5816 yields -1.6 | 14.5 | 1.4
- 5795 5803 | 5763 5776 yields -1.8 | 13.9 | 1.9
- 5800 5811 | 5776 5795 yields -1.5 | 14.7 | 1.2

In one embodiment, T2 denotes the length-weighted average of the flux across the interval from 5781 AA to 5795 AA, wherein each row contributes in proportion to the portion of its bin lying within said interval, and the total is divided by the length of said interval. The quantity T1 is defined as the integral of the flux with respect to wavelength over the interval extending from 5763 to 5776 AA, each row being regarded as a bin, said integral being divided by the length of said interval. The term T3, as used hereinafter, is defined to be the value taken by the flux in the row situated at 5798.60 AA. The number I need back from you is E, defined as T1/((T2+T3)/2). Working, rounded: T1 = 14.3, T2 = 15.2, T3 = 14.41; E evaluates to 0.967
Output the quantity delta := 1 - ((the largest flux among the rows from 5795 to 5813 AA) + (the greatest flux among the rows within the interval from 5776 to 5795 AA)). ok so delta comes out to -33.4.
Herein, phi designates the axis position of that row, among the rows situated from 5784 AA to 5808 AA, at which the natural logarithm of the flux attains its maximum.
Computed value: 5787.93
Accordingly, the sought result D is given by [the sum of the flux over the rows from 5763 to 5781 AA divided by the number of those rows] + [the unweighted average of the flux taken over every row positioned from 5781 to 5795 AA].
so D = 29.59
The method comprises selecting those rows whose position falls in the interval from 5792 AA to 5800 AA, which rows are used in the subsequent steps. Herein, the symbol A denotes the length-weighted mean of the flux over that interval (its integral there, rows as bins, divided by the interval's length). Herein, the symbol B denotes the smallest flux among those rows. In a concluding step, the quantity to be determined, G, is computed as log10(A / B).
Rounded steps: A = 14.7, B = 14.41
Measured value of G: 0.010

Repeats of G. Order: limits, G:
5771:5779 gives 0.064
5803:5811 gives 0.042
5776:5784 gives 0.027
